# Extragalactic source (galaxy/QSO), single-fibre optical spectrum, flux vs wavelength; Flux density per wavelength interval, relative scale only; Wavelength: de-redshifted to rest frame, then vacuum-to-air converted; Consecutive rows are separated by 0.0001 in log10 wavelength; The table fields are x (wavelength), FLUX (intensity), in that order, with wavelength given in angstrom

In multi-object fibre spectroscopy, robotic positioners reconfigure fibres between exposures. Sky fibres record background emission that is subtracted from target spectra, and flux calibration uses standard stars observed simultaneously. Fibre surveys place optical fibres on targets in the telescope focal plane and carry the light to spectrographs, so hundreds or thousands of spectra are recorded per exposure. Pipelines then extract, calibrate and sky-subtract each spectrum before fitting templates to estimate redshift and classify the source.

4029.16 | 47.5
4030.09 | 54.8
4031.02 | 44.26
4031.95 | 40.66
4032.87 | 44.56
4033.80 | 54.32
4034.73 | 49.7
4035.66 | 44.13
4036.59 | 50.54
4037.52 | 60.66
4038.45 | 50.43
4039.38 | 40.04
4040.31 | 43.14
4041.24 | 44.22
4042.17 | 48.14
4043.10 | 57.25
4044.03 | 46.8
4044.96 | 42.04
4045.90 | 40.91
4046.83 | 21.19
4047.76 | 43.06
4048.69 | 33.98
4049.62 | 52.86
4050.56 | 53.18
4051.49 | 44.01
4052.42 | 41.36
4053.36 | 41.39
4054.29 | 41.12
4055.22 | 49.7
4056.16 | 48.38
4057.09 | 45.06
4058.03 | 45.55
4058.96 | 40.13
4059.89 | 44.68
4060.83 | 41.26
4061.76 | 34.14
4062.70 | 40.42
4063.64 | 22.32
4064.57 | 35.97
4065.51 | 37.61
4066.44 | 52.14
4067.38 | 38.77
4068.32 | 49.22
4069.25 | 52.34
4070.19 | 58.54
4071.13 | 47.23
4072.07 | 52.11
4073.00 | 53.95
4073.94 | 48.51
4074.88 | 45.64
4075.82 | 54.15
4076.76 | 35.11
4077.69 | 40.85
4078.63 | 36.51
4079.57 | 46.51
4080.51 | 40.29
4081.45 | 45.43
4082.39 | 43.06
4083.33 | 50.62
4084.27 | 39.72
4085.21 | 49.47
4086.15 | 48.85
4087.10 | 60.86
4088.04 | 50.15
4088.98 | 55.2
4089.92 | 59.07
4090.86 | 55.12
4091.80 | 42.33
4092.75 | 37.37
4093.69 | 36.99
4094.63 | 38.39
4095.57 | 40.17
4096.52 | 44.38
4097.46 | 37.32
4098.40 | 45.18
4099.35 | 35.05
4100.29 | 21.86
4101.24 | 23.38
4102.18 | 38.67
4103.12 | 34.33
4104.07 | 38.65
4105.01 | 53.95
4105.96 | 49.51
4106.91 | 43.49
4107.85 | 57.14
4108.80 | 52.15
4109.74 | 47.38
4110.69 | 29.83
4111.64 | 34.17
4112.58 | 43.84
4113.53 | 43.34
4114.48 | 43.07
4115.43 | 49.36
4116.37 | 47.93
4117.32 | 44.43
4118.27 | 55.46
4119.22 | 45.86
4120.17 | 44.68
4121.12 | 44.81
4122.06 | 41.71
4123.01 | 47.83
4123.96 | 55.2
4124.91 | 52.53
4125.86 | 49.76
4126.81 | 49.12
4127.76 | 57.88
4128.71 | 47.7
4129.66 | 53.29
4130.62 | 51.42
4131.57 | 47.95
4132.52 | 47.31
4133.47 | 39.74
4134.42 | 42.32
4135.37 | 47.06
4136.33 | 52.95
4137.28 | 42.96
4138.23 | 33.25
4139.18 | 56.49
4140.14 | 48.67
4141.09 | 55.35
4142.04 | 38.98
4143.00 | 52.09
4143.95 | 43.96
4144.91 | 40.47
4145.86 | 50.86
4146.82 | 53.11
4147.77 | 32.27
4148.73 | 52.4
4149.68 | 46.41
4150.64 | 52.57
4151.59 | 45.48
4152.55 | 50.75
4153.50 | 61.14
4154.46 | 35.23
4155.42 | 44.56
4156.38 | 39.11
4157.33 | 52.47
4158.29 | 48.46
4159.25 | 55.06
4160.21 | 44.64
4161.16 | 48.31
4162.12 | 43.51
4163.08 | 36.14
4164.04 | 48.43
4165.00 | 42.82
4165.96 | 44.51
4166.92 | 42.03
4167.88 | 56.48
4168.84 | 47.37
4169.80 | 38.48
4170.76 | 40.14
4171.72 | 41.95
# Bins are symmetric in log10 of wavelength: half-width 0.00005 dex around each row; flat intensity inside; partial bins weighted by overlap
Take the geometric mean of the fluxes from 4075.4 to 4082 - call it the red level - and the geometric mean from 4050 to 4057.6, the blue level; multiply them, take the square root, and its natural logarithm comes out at 3.78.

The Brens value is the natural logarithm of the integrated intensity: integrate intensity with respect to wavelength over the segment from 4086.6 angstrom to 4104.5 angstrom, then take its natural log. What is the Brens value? 6.62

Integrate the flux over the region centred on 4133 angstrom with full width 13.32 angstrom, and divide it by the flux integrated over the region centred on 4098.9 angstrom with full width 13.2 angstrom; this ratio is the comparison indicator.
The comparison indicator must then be 1.28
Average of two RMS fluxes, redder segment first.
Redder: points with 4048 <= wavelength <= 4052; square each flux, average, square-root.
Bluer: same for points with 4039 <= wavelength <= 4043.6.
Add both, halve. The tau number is 47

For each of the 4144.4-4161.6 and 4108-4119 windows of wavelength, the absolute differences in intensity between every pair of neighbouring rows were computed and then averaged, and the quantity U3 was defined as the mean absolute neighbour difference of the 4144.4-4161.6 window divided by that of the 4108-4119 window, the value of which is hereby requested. 1.66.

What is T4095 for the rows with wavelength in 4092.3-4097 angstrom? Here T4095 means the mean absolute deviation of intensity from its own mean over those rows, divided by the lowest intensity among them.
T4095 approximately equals 0.06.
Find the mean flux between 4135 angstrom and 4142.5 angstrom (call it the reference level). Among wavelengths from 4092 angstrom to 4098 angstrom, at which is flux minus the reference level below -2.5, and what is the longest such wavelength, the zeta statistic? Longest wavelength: 4097.46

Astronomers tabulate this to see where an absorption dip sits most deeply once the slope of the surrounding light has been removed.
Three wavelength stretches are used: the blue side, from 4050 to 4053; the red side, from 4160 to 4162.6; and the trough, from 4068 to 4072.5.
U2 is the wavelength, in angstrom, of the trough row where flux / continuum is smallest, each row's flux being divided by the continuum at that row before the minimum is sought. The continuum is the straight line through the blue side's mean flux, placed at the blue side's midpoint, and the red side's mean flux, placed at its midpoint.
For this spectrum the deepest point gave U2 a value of 4071.13 angstrom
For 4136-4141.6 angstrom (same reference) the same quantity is 4138.23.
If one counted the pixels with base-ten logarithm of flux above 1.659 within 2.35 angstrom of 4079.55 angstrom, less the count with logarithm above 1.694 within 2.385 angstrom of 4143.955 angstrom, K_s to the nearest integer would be -1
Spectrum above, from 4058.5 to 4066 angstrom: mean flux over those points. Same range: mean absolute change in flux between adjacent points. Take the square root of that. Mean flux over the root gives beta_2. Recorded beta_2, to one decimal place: 13.3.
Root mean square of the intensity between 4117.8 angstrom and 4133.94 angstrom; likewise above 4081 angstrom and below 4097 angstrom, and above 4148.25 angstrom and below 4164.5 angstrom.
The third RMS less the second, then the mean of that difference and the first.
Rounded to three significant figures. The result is 24.8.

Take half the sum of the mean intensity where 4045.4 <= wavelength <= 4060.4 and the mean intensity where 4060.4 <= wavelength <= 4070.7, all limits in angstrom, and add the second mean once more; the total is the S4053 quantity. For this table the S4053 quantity 84.6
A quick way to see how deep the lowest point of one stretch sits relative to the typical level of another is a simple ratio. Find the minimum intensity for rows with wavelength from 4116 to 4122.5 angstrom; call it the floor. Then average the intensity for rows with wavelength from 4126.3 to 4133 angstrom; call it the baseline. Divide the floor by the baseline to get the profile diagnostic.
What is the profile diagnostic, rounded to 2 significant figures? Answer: 0.82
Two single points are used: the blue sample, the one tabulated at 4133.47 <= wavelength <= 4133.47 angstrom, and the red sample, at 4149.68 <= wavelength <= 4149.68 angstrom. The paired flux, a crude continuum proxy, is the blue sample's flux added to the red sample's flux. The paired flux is 86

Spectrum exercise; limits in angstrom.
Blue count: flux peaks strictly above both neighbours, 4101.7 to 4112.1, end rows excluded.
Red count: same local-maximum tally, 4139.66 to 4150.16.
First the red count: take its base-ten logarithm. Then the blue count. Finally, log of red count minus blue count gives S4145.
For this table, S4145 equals -1.4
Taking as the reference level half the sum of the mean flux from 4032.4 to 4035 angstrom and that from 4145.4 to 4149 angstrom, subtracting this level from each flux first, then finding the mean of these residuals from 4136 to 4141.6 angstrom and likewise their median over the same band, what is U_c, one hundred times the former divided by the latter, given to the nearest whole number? -3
